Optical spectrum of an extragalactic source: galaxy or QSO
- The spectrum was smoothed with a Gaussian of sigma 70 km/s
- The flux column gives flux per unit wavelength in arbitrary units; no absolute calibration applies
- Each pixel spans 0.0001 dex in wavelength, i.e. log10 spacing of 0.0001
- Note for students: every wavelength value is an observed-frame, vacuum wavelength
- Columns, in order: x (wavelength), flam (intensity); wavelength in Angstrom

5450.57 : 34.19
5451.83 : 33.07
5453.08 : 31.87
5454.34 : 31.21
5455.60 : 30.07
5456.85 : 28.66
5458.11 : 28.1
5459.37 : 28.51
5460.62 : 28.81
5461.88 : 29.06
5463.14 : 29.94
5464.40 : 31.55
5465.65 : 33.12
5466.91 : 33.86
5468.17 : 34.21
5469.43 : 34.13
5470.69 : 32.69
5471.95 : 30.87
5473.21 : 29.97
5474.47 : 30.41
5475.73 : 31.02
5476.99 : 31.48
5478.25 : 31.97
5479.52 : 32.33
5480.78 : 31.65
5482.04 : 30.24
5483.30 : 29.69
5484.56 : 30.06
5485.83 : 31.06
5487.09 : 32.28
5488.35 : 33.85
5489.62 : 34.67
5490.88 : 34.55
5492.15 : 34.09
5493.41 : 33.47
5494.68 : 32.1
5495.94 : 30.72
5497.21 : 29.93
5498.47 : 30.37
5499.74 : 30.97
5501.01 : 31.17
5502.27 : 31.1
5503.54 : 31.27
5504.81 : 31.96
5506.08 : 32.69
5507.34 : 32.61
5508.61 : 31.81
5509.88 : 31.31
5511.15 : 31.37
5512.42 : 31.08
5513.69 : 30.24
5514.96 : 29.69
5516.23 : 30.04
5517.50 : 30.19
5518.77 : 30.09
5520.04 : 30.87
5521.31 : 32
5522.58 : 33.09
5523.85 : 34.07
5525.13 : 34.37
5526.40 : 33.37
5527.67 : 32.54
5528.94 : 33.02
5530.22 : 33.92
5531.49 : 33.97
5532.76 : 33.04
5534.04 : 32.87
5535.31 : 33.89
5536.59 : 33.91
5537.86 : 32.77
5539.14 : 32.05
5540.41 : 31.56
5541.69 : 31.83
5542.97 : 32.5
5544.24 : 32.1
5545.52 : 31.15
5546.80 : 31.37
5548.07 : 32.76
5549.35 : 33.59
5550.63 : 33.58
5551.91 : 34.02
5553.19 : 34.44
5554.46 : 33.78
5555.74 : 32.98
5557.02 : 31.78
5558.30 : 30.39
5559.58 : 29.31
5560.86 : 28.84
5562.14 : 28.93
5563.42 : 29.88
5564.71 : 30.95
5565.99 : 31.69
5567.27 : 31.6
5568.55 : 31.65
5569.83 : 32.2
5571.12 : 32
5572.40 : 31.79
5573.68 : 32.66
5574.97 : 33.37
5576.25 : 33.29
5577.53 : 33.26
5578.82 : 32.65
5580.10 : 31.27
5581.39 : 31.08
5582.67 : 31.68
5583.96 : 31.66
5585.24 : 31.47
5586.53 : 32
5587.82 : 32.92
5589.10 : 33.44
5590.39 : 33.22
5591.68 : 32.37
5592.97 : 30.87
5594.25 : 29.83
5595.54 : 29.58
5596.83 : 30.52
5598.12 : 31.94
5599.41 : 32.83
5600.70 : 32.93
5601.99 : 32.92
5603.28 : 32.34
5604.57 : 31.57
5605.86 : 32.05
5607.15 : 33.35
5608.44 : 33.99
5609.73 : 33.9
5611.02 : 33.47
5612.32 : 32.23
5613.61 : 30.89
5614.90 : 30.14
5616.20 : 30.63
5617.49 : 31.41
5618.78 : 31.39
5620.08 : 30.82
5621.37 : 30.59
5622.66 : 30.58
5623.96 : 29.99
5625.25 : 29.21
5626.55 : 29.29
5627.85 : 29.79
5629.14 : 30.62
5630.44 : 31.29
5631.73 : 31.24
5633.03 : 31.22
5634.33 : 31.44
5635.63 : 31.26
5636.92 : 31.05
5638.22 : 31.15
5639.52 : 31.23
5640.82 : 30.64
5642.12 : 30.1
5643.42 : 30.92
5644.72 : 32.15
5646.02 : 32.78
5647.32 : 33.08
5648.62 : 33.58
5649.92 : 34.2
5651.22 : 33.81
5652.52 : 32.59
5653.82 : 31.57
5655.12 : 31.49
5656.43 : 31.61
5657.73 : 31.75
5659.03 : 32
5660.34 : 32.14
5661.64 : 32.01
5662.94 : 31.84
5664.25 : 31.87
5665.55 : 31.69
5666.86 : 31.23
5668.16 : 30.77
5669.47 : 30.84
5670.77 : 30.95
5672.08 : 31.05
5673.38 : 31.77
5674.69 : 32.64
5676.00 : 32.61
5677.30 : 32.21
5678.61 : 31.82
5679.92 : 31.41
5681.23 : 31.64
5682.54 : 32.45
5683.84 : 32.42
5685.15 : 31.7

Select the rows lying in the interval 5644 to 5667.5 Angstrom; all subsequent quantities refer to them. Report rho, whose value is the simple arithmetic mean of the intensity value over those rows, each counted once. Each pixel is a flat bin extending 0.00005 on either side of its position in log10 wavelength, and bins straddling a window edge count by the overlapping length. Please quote 32.3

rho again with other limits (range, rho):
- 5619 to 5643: 30.6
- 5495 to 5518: 31.0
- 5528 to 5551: 32.8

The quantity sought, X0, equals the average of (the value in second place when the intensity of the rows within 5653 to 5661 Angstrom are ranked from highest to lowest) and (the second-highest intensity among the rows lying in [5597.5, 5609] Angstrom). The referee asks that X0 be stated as 32.7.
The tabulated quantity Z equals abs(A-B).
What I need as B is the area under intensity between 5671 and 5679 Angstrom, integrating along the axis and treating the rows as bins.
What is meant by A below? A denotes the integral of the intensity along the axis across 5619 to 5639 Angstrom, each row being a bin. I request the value 357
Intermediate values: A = 613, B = 256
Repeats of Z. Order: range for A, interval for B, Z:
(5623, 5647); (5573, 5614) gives 581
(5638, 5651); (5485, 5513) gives 479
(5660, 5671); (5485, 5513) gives 549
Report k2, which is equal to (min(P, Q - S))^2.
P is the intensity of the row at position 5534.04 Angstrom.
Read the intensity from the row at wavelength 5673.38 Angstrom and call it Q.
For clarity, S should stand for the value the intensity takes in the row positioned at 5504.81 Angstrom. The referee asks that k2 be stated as 0.0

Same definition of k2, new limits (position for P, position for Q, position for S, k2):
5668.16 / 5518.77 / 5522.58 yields 9.0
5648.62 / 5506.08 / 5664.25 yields 0.7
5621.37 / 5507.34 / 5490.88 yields 3.8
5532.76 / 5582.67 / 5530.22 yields 5.0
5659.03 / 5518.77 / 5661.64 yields 3.7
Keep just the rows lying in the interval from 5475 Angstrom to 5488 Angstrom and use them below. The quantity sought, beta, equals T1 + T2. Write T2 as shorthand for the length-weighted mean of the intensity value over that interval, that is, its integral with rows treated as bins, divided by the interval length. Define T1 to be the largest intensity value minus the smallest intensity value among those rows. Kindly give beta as 33.9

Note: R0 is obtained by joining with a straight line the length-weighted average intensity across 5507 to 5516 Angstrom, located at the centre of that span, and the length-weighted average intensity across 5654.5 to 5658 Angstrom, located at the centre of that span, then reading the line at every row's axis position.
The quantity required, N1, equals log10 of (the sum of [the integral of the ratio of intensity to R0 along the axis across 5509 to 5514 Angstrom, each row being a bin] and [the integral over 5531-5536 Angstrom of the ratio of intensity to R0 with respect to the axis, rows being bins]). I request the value 1.016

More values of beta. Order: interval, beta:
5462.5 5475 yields 36.4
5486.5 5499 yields 37.4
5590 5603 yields 35.3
